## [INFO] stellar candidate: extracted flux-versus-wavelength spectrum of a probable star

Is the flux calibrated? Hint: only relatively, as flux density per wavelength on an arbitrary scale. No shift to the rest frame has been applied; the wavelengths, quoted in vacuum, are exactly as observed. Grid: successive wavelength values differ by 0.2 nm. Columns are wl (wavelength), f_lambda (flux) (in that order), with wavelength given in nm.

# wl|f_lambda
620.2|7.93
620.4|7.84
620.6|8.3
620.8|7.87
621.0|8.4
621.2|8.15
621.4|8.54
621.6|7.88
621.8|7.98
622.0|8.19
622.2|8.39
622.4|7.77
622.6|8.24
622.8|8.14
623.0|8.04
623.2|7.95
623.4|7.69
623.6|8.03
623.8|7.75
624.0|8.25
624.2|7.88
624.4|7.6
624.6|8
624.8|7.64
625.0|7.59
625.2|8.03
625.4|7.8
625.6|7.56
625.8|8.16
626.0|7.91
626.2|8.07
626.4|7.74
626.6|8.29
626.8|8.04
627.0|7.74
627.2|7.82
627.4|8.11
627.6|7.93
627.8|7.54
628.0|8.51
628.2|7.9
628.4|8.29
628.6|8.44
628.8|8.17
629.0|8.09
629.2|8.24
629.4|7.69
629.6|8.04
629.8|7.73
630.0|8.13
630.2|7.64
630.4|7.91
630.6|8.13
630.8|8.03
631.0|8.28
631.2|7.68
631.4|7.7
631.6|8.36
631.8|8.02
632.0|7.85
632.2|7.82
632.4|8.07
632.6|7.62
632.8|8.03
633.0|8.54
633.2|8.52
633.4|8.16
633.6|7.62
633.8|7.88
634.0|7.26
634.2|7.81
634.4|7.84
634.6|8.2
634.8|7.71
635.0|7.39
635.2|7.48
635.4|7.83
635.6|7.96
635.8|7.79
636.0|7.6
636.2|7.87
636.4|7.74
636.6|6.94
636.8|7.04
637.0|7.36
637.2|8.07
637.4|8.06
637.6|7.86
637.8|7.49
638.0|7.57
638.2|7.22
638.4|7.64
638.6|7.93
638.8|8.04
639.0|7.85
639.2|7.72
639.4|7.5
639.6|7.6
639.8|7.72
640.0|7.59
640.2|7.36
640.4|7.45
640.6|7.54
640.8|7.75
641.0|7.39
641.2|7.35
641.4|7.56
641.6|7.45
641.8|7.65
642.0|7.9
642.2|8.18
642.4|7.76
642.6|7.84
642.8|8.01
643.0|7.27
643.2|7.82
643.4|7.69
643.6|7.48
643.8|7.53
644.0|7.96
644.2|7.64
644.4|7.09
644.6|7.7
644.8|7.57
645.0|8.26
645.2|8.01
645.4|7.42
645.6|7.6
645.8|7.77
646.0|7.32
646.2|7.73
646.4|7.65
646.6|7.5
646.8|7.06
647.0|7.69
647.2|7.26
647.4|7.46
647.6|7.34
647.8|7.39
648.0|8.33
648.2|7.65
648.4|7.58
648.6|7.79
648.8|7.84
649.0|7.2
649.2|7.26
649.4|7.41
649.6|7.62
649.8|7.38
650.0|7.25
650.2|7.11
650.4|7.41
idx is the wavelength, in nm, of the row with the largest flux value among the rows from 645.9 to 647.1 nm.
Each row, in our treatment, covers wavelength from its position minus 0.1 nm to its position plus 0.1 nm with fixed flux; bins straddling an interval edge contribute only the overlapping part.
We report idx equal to 646.2 nm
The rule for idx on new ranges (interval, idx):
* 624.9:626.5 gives 625.8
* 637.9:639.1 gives 638.8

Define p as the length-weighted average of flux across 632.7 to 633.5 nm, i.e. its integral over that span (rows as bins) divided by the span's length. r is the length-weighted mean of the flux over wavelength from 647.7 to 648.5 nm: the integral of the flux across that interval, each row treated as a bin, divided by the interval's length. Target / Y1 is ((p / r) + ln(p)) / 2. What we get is 1.60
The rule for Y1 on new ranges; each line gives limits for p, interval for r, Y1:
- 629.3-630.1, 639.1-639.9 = 1.55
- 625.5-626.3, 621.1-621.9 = 1.52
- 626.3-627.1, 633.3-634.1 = 1.55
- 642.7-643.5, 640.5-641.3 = 1.53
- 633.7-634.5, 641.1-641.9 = 1.53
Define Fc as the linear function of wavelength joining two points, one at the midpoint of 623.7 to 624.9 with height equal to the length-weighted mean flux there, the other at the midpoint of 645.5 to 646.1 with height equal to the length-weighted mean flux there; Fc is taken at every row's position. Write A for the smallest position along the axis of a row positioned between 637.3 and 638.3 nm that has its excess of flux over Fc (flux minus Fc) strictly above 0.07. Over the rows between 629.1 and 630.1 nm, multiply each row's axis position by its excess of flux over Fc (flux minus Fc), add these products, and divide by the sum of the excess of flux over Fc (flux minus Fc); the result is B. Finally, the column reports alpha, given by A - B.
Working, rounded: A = 637.4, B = 629.57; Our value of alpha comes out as 7.83 nm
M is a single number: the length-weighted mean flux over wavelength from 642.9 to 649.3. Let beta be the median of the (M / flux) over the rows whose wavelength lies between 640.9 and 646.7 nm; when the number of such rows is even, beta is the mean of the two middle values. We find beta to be 0.99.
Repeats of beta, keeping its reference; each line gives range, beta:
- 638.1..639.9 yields 0.98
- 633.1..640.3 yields 0.98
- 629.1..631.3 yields 0.95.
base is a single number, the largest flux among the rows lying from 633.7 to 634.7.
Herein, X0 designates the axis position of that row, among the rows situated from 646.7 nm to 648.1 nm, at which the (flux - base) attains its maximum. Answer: 648.0 nm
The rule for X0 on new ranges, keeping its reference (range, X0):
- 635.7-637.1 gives 636.2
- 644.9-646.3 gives 645.0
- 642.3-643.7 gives 642.8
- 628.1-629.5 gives 628.6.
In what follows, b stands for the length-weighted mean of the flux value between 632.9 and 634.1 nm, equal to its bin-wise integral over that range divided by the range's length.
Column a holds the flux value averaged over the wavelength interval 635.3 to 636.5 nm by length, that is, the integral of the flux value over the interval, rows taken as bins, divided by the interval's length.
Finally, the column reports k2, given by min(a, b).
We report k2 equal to 7.80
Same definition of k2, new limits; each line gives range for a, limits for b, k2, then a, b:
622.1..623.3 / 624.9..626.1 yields 7.84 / 8.09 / 7.84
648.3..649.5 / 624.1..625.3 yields 7.51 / 7.51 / 7.79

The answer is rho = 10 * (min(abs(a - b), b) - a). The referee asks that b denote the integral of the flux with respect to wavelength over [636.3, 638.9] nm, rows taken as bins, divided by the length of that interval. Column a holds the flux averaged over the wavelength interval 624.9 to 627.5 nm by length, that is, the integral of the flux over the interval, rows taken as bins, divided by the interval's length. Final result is -76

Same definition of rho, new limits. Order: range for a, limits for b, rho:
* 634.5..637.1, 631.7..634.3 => -73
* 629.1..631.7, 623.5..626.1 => -79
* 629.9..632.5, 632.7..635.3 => -79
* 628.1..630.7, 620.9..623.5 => -80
